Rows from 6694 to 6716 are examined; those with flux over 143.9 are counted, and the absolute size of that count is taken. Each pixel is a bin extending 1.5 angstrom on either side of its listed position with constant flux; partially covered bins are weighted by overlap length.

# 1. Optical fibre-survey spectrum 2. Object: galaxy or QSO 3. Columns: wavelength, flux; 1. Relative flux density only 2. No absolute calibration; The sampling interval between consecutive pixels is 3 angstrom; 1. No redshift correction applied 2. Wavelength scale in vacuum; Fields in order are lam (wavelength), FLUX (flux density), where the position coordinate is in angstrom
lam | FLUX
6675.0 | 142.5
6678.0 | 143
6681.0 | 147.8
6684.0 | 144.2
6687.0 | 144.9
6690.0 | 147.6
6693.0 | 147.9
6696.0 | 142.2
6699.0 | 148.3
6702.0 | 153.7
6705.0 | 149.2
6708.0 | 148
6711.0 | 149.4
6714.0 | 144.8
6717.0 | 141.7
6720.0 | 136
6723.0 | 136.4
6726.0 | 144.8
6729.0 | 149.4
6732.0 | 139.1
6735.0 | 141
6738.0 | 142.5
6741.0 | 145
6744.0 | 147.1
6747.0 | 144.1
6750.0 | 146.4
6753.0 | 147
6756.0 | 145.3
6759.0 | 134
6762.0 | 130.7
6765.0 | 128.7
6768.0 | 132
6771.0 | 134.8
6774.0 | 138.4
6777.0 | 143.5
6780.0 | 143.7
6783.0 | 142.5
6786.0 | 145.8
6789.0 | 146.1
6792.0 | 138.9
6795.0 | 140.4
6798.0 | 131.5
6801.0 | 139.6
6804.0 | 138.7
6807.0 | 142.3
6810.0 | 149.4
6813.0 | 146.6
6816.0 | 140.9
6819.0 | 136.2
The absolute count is 6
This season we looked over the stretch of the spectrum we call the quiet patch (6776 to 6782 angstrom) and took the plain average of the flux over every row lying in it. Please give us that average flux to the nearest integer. 144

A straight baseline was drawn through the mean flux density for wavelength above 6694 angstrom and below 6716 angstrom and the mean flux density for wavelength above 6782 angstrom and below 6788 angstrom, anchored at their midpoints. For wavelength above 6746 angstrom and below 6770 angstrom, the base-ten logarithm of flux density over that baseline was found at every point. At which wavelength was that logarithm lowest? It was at 6765.0 angstrom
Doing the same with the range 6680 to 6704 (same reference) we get 6696.0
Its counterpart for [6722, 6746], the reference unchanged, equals 6723.0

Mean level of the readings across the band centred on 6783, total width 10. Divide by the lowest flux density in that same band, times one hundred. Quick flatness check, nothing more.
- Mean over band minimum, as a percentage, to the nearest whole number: 101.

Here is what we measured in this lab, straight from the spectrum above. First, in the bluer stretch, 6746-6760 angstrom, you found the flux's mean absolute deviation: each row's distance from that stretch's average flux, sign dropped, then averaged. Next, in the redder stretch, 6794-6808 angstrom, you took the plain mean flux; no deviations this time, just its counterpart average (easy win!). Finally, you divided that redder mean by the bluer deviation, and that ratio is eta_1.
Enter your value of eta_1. 37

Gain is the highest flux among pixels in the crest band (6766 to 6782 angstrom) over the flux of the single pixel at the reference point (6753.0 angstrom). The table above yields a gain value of 0.978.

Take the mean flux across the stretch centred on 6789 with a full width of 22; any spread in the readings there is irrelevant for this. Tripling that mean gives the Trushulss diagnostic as 424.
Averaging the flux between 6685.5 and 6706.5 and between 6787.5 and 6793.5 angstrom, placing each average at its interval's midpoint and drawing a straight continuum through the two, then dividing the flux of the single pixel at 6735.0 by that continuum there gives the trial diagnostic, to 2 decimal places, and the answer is 0.97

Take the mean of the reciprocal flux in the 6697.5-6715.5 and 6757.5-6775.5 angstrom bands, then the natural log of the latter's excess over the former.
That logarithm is -7.13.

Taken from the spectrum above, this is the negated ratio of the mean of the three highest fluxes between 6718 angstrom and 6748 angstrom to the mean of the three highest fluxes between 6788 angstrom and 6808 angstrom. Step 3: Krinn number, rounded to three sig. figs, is -1.03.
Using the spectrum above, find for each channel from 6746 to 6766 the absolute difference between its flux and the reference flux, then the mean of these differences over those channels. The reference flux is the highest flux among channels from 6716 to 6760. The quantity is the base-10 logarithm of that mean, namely 1.0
